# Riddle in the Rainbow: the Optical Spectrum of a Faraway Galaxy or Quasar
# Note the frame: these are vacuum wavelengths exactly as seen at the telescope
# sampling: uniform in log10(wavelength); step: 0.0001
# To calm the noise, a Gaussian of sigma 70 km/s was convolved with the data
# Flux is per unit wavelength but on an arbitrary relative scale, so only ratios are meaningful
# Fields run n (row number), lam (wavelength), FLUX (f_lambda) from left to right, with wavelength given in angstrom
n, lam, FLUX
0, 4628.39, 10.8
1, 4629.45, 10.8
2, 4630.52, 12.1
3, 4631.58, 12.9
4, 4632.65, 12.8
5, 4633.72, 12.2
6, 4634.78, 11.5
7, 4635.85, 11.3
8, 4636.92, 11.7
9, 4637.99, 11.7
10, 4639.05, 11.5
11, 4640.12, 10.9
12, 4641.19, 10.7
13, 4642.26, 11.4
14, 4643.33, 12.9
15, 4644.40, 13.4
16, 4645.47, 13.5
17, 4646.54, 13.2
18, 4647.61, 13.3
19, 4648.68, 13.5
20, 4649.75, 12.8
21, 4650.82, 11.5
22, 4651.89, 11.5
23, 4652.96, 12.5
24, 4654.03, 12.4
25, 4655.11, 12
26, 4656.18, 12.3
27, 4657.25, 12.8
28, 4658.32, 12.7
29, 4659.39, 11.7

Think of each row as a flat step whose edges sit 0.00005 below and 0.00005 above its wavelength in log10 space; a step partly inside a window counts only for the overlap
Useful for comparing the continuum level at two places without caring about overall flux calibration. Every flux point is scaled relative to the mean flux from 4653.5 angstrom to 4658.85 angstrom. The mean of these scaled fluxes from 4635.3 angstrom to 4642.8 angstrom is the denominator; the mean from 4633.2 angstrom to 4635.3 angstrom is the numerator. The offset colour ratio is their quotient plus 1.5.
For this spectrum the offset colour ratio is 2.55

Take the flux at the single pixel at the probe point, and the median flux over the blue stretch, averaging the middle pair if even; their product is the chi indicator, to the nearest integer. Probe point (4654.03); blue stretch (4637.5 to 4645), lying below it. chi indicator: 143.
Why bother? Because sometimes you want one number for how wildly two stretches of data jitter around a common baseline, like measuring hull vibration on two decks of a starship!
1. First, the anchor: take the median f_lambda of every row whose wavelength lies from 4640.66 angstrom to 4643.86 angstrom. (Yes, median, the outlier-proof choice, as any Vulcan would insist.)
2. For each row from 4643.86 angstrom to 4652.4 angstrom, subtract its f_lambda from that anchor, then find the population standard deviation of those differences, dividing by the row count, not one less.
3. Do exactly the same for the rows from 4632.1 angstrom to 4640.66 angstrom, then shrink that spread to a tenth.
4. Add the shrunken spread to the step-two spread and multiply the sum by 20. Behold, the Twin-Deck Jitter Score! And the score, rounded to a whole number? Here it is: 17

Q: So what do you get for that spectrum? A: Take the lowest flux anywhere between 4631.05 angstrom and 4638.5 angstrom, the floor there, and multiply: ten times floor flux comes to 113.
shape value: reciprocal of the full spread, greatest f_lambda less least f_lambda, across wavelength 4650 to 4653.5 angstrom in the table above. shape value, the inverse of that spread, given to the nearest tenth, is 1.0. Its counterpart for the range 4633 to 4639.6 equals 1.1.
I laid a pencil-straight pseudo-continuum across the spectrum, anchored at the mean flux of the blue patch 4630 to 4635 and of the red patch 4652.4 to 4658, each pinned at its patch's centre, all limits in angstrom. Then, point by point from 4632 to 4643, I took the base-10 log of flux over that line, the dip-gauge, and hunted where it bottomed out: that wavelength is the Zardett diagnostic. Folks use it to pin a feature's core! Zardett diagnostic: 4641.19 angstrom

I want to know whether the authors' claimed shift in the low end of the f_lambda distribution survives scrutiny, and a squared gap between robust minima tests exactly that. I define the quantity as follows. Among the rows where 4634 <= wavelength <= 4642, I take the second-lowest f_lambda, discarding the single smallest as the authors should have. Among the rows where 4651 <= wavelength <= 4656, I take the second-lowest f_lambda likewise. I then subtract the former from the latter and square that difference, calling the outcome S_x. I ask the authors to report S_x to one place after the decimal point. 1.2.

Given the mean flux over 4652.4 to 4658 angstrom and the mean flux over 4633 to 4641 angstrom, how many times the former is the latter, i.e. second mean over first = 0.93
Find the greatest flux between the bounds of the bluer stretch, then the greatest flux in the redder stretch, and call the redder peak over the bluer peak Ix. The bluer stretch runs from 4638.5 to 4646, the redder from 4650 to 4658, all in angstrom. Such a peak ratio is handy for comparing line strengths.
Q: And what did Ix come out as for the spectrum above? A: 0.95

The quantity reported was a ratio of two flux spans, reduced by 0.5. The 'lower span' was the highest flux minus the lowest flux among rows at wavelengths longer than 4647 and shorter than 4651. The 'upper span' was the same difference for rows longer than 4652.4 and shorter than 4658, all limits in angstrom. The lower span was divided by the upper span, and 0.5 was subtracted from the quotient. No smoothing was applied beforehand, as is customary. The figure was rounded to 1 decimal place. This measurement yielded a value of 2.0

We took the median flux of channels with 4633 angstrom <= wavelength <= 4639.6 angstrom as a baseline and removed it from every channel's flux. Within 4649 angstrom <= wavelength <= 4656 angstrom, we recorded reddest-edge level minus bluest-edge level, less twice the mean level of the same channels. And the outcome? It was -2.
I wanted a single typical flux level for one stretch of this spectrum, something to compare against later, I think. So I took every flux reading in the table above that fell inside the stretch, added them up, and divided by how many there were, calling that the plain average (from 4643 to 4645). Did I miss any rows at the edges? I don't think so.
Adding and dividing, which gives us 13.2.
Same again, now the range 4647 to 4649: 13.4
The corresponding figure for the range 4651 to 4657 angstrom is 12.1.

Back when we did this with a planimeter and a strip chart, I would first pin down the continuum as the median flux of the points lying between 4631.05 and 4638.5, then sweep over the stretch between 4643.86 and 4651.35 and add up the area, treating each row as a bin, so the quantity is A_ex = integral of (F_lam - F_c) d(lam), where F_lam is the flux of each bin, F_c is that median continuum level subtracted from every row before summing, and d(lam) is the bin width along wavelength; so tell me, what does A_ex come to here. 10.0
